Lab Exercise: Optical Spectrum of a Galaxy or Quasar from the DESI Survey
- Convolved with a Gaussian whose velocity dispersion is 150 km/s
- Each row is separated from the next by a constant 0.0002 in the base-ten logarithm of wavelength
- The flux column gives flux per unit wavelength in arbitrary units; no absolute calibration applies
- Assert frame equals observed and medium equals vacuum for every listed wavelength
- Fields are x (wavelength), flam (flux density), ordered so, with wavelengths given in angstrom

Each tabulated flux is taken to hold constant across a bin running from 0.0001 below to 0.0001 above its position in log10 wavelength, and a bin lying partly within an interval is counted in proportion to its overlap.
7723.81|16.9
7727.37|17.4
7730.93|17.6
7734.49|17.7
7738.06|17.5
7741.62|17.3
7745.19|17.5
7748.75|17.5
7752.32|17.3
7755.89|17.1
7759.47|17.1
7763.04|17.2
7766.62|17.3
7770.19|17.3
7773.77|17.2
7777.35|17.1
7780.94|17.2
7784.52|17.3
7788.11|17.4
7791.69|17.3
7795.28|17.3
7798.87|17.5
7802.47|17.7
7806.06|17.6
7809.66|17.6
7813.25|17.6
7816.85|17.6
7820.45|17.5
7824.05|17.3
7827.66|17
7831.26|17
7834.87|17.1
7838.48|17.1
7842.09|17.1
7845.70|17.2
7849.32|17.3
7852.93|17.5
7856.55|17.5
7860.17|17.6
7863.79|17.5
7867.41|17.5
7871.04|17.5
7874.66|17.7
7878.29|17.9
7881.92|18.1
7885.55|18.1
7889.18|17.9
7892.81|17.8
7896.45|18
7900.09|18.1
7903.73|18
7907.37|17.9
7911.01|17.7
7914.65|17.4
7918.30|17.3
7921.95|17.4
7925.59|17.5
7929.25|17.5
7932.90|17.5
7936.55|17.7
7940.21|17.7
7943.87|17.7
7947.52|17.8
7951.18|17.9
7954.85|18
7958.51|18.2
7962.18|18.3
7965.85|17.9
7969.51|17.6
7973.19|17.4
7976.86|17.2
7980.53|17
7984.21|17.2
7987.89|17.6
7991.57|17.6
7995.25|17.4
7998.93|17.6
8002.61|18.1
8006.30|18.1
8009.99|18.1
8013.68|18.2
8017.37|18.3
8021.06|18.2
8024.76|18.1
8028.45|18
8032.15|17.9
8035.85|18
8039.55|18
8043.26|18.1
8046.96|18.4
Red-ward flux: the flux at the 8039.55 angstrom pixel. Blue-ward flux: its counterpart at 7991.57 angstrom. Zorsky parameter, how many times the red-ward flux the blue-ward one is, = 0.98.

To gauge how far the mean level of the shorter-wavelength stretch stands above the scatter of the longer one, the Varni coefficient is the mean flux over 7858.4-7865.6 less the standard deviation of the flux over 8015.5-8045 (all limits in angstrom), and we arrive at 17.43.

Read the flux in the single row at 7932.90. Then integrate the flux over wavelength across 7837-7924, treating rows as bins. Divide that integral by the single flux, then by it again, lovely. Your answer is 5.01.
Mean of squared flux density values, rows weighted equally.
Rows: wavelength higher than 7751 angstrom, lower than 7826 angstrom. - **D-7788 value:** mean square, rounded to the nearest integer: 301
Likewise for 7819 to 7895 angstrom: 306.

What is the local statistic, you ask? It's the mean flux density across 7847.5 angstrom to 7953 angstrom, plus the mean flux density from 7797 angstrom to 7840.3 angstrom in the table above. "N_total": 35.1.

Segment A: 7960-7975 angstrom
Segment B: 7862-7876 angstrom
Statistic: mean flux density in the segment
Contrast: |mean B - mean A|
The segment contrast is 0.25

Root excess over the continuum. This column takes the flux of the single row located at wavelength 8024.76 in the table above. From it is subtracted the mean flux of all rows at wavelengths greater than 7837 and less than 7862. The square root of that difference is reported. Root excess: 0.9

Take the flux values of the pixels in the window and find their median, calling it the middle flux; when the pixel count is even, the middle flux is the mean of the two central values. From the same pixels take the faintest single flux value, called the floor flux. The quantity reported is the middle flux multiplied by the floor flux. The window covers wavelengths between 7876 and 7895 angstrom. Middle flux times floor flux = 319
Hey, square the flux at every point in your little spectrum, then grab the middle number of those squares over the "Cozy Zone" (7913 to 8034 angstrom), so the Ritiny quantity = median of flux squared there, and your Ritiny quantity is 313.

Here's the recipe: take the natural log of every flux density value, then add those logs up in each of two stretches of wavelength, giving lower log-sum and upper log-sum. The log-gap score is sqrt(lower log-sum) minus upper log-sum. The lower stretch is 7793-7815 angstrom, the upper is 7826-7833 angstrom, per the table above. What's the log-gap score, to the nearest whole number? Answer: -2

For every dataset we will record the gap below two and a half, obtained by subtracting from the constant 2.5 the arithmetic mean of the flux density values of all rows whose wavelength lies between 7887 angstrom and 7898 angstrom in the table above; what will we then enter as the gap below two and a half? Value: -15.4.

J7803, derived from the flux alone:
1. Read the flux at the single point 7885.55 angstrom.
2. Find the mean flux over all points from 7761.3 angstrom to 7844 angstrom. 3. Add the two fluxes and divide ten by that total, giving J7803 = 0.282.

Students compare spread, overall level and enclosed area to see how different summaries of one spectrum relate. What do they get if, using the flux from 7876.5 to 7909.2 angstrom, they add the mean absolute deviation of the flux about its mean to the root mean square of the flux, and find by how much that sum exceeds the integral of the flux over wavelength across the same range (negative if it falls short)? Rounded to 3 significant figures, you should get -570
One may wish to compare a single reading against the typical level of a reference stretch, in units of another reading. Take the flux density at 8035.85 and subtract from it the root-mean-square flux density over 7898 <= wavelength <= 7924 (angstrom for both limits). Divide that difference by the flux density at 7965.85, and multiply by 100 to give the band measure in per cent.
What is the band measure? 1.7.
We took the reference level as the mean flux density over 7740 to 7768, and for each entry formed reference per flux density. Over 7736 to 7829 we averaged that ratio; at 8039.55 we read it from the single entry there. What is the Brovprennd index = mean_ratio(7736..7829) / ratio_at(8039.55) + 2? 3.037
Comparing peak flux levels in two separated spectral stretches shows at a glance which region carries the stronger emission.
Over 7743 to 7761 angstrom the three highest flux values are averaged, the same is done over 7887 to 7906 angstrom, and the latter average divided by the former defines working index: 1.03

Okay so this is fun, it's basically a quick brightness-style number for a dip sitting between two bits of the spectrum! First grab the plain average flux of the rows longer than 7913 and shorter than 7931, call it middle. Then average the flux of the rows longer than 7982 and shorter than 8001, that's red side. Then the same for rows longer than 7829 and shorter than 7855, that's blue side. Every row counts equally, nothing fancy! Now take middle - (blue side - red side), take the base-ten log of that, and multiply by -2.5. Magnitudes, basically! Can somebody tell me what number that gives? -3.12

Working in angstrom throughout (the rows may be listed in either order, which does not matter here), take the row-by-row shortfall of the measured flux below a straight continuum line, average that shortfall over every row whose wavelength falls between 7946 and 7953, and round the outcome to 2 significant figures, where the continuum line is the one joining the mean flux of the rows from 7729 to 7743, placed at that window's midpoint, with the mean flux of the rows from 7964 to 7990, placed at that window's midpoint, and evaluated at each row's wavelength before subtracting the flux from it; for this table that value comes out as -0.42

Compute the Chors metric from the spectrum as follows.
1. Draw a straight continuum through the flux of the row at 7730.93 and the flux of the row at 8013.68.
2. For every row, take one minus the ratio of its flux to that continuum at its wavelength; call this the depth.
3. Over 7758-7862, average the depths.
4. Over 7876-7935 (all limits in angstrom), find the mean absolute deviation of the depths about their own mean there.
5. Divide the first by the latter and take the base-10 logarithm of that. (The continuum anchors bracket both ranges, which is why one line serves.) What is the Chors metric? 0.20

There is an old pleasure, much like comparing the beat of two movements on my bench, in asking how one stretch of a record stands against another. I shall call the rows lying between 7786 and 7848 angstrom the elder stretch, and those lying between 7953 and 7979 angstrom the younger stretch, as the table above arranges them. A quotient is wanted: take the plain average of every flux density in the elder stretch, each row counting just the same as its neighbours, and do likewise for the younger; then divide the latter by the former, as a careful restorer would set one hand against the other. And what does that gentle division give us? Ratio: 1.03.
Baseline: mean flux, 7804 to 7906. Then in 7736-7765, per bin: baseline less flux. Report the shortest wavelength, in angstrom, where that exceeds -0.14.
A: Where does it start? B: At 7738.06 angstrom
